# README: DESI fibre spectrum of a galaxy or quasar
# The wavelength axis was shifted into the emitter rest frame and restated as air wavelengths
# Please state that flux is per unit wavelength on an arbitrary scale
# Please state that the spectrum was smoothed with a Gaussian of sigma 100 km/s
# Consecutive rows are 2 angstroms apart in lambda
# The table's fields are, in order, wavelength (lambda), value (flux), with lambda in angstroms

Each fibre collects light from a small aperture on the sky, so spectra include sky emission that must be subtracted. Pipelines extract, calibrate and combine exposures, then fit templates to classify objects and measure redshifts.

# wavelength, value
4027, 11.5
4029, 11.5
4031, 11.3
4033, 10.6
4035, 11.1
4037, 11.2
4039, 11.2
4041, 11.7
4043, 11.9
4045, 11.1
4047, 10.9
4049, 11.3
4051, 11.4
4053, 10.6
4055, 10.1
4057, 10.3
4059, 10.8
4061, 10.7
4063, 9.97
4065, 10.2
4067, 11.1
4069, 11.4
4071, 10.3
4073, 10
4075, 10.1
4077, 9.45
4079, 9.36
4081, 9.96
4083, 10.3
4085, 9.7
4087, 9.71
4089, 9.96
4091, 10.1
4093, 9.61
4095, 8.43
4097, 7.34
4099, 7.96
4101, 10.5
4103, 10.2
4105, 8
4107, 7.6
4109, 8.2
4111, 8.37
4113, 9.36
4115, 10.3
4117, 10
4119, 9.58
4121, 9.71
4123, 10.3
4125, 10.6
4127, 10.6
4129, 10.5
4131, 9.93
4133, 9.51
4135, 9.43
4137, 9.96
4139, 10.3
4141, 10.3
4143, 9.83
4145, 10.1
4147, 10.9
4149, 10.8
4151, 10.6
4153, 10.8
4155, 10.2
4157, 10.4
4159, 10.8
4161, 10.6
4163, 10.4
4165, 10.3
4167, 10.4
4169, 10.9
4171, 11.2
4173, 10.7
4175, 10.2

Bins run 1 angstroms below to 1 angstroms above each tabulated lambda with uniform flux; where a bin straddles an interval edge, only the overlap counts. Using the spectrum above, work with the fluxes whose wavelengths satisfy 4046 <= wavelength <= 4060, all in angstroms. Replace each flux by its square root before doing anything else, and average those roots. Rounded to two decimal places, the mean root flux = 3.28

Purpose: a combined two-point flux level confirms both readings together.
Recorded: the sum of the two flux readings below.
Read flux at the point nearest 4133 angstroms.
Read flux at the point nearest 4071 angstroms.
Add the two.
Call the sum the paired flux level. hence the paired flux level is 19.8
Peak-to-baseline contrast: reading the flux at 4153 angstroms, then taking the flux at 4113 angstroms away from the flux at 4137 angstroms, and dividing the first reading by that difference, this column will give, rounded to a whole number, 18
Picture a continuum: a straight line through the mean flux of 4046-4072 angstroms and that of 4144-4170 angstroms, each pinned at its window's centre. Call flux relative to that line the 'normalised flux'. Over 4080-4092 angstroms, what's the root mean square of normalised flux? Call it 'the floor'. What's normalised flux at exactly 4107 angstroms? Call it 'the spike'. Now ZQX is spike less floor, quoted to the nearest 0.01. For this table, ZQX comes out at -0.22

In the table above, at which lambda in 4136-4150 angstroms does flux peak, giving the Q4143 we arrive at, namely 4147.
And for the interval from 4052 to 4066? 4059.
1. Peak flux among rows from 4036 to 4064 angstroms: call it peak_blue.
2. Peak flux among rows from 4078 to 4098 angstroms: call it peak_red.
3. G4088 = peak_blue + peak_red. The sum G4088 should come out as 22.2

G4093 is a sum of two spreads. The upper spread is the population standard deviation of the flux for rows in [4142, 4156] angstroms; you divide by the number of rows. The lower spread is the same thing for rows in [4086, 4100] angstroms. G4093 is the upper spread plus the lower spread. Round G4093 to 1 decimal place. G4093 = 1.4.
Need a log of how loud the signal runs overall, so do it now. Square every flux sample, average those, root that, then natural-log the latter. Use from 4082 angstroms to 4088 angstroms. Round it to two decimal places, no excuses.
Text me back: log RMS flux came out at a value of 2.29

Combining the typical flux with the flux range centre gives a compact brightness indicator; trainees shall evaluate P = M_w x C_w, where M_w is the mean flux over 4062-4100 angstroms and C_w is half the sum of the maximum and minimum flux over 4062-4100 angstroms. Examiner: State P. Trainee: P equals 91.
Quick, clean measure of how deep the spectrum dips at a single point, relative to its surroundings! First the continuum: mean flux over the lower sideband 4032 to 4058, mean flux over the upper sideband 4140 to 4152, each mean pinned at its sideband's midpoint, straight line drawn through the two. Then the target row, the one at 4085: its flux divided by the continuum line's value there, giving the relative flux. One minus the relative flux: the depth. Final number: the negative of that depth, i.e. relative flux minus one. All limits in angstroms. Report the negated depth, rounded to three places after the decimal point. -0.101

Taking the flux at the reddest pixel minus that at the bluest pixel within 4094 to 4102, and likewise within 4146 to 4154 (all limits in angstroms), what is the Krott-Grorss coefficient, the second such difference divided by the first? 0.0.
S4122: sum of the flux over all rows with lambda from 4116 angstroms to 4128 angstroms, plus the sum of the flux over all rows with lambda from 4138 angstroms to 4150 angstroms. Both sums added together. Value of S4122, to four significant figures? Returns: 123.0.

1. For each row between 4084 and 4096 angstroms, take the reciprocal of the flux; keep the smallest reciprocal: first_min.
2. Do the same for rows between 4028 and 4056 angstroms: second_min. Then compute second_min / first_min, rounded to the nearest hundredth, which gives 0.85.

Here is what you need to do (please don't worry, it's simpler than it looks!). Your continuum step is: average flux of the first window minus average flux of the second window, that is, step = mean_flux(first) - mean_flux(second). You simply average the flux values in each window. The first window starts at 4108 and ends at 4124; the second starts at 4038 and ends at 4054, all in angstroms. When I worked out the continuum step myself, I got -1.8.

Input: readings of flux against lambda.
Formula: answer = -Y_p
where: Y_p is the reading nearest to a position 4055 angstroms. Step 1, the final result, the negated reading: -10.1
